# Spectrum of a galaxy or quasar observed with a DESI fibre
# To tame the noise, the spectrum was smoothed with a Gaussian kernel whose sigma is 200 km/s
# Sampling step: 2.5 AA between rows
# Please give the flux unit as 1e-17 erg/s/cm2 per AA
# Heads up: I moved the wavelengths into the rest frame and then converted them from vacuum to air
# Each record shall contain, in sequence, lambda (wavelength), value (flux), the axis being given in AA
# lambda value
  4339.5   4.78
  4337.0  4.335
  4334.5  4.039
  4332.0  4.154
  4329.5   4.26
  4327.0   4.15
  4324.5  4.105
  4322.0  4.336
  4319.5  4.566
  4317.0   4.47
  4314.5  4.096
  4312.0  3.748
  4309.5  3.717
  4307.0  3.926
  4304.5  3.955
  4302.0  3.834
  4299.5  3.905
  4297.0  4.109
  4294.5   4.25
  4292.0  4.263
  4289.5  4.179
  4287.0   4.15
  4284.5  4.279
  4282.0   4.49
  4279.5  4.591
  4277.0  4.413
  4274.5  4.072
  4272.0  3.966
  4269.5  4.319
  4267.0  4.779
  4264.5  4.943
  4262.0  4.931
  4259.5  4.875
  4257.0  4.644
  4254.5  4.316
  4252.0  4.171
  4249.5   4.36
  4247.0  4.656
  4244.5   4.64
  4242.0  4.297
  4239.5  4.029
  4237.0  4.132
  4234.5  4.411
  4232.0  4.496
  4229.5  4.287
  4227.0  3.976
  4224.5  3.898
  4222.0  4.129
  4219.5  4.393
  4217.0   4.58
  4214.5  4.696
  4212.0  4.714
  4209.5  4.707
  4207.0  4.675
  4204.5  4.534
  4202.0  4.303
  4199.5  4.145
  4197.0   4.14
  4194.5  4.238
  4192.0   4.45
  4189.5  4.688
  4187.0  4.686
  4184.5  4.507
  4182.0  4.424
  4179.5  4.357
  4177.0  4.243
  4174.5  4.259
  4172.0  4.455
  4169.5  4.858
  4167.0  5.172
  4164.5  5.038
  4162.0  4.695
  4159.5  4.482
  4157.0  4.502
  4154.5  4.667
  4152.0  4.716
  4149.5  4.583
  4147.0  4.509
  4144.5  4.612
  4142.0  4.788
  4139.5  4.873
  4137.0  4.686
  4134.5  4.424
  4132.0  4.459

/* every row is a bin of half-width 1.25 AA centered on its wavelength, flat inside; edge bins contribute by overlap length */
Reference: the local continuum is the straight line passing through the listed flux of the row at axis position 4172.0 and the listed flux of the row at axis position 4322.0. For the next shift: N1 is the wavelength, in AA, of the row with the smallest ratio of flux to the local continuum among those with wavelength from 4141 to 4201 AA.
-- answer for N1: 4197.0 AA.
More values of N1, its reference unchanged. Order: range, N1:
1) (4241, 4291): 4272.0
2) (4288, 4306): 4302.0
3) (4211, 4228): 4224.5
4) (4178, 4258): 4224.5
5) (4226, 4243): 4227.0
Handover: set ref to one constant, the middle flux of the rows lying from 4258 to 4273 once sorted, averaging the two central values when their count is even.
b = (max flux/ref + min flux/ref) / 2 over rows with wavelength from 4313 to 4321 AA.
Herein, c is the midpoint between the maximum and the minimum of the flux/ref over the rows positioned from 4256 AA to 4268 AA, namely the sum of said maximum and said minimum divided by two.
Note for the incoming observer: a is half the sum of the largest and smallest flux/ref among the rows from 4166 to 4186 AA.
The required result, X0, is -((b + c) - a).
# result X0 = -0.92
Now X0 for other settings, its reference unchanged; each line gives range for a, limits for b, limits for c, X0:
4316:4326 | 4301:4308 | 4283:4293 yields -0.78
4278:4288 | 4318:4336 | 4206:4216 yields -0.96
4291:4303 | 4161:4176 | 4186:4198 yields -1.05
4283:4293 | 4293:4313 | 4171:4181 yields -0.85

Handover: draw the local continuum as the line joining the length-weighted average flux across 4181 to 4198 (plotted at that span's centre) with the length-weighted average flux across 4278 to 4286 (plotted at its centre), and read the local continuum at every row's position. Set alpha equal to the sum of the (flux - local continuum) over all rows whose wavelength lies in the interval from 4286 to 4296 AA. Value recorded -0.9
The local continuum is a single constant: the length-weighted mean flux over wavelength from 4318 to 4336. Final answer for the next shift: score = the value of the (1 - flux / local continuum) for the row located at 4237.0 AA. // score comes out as 0.02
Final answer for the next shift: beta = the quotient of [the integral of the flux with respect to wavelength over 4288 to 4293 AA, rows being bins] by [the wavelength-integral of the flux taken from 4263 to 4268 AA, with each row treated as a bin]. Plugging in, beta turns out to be 0.87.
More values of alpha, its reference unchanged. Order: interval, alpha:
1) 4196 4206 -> -0.7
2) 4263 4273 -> 0.2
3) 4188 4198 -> -0.3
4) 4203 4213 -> 0.8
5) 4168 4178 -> 0.0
